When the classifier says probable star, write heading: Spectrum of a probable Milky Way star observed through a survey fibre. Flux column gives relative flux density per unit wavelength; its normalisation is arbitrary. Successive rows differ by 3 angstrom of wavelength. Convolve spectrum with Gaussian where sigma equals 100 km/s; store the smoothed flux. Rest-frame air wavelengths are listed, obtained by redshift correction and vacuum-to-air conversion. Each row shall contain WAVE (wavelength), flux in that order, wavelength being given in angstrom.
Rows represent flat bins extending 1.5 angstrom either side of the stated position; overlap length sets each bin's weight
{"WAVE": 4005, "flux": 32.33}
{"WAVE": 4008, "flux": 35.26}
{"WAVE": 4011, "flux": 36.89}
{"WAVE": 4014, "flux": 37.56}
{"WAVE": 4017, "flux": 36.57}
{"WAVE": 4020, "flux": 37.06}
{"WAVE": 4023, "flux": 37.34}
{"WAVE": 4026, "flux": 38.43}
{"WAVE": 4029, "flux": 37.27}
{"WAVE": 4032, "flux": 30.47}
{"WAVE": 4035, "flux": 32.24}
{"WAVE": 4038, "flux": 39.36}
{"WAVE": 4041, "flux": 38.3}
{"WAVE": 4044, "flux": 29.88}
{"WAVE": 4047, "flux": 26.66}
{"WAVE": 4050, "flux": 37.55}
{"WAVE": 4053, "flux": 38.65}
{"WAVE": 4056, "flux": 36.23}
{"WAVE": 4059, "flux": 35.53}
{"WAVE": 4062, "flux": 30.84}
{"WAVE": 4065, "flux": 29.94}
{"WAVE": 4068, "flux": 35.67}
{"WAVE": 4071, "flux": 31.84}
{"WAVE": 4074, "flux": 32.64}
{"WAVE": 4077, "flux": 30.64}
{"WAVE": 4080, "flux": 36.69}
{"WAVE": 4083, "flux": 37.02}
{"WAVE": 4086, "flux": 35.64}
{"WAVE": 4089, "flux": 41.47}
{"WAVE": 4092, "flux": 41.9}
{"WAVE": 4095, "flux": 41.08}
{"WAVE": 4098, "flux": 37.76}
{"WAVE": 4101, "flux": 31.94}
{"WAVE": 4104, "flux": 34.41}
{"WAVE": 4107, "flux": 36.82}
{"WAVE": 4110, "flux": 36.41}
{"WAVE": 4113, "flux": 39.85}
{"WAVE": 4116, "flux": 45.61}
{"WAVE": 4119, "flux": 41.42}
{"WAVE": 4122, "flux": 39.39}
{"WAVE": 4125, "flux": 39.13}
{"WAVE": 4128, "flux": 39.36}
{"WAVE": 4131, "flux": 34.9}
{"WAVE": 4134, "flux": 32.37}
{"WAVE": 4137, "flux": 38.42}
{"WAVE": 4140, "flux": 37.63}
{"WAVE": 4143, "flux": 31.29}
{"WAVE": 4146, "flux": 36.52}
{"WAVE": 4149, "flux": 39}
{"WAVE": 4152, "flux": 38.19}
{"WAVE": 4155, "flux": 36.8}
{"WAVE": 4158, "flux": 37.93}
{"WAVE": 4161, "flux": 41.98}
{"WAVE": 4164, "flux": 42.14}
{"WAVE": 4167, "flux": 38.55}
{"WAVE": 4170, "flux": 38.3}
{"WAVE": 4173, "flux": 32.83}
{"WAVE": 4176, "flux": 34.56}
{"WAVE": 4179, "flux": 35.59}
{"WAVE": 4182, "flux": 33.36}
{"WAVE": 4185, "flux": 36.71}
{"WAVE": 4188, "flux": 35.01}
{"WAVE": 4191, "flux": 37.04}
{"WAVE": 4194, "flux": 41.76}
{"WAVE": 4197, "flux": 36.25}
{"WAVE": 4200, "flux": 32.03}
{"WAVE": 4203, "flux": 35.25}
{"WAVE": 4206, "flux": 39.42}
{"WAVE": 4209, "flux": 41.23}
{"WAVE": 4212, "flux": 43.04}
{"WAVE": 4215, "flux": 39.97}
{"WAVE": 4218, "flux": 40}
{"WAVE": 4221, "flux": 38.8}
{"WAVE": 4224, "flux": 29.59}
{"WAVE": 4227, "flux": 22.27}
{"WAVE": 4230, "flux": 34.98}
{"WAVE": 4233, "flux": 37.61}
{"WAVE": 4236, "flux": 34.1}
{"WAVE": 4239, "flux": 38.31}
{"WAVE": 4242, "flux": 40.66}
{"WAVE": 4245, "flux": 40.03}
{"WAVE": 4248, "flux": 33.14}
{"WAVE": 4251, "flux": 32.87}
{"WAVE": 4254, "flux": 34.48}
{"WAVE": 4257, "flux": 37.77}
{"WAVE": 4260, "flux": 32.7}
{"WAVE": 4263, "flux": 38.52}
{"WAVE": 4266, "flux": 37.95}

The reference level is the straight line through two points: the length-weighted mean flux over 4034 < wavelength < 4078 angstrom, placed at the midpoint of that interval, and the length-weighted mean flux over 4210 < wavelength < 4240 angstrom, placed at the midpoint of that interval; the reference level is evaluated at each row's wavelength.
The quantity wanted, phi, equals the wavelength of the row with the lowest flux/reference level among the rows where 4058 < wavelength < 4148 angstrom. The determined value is 4065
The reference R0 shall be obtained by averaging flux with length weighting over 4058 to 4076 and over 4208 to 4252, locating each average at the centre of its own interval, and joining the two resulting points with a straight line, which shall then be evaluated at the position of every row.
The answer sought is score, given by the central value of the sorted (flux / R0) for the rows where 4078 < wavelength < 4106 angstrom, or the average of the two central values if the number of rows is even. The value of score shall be 1.12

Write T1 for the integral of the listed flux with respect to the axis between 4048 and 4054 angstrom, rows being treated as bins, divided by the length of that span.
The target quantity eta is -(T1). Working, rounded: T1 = 37.1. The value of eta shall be -37.1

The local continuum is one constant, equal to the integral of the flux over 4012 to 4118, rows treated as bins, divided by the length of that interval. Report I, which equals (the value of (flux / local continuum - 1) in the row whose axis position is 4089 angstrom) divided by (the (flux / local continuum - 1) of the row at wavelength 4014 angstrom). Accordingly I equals 3.4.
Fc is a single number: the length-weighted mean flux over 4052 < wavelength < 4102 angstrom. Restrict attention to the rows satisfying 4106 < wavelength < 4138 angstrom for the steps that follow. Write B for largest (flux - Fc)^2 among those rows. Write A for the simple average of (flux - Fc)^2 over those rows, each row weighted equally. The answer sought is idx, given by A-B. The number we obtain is -80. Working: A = 19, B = 100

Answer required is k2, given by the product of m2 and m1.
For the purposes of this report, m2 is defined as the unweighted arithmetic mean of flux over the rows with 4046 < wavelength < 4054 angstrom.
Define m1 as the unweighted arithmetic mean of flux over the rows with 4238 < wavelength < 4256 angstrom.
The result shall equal 1254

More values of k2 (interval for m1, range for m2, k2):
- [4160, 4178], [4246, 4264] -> 1329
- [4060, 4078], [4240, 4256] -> 1157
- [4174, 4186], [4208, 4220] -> 1439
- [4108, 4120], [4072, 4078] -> 1292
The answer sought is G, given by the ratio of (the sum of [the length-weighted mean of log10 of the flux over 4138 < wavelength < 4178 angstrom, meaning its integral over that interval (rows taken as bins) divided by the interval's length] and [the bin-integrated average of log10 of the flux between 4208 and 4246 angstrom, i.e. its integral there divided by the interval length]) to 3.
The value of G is 1.04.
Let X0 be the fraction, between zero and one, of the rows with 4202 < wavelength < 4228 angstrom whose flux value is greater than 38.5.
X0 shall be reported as 0.667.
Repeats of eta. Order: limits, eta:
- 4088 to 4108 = -37.8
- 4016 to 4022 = -36.9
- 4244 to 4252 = -35.2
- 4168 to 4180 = -35.4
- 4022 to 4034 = -35.7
